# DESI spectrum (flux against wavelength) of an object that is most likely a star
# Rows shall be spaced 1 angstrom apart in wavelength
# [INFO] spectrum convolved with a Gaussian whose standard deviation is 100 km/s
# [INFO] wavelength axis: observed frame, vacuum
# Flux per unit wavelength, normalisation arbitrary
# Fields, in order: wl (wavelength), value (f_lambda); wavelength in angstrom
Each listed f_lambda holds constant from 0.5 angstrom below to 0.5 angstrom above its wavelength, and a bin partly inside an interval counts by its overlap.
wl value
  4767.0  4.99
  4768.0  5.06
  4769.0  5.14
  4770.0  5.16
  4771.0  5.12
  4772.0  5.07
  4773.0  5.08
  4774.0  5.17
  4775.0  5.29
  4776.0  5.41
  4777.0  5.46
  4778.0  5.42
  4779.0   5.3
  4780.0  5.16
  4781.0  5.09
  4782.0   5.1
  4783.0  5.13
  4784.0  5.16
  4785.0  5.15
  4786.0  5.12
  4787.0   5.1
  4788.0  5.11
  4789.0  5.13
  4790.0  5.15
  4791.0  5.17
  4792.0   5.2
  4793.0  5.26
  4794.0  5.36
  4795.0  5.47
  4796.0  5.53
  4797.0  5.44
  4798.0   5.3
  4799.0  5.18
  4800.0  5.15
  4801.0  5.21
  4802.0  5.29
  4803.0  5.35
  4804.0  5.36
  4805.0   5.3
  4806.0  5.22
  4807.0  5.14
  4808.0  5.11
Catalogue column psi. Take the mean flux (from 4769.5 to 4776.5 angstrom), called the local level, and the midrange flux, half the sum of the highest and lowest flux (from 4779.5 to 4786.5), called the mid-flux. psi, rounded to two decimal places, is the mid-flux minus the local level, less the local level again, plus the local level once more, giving -0.06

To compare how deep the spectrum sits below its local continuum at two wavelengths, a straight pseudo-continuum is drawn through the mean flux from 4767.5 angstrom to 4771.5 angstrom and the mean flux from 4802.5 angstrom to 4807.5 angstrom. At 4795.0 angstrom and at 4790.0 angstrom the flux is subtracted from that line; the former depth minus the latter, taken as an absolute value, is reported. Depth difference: 0.30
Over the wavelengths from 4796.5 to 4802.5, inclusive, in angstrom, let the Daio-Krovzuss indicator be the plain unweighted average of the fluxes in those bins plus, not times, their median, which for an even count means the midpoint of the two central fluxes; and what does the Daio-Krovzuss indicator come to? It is 10.51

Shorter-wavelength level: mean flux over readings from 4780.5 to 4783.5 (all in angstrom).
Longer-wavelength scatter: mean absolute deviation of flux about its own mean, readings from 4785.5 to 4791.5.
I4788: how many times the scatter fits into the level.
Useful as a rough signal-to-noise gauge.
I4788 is 255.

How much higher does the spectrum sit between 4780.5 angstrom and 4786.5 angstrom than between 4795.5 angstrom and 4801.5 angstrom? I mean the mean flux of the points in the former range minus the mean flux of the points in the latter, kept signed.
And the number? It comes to -0.18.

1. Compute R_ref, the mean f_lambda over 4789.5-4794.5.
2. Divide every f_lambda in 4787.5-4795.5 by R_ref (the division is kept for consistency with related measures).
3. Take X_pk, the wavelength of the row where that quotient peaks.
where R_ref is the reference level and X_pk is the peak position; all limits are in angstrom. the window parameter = 4795.0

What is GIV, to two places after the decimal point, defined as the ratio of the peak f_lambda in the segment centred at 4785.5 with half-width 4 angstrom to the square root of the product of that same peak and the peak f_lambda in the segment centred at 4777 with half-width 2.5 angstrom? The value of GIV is 0.97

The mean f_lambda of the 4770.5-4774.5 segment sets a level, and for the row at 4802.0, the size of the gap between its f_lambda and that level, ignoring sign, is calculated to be 0.18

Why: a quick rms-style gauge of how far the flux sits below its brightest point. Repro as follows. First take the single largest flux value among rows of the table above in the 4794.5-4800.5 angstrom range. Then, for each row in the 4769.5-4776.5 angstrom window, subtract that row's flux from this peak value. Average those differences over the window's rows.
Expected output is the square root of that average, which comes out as 0.59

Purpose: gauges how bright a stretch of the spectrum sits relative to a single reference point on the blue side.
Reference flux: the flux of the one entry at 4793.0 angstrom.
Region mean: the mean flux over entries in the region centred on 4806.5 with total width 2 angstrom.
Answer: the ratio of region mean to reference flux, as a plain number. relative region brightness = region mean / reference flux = 0.98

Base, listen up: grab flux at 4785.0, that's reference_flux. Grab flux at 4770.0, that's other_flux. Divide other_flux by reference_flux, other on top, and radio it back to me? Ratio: 1.00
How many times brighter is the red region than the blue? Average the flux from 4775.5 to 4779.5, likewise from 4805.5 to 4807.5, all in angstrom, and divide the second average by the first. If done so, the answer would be 0.96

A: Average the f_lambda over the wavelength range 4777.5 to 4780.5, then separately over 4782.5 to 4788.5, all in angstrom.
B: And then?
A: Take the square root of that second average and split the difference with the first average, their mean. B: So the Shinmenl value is 3.78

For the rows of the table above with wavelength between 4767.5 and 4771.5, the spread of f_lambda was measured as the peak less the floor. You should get 0.10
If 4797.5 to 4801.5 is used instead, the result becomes 0.15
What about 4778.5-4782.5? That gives 0.21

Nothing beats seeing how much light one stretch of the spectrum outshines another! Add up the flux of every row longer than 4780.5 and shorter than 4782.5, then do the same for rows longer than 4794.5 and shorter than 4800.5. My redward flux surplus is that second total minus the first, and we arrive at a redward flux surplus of 22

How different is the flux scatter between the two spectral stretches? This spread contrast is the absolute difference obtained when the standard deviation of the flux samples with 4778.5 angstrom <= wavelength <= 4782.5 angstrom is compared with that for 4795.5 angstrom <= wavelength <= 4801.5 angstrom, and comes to 0.06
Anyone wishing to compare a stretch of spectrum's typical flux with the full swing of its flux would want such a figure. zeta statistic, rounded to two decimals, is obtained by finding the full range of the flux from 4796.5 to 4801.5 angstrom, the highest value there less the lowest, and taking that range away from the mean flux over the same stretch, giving 4.97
